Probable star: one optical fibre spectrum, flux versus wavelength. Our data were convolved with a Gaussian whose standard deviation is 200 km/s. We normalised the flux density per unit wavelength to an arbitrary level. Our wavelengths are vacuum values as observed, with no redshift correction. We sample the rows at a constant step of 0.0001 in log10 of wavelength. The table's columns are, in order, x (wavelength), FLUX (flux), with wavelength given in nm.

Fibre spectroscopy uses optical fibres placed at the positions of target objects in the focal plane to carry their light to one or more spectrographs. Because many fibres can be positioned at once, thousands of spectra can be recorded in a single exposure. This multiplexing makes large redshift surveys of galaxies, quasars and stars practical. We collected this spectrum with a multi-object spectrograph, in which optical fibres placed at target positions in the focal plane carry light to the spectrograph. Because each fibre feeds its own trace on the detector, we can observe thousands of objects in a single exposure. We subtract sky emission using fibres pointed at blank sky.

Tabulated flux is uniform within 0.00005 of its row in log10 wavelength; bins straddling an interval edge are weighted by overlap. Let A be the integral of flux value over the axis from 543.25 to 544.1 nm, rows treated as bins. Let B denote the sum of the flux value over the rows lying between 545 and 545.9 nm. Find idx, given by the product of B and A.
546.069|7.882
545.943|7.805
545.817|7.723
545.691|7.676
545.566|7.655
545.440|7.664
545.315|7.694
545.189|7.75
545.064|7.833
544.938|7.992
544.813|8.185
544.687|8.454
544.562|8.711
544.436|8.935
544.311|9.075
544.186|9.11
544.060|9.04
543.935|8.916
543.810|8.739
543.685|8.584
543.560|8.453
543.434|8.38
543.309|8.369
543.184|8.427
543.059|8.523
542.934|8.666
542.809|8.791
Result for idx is 396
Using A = 7.34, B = 54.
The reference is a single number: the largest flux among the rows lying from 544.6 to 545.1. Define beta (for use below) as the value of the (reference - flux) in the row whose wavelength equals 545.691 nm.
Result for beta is 0.78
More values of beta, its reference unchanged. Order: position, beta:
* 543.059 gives -0.07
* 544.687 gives 0.00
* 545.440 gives 0.79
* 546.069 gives 0.57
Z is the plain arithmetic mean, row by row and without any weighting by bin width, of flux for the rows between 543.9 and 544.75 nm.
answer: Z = 8.9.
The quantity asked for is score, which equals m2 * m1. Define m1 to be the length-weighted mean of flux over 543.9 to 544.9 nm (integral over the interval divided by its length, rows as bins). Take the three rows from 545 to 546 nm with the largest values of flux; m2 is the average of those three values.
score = 68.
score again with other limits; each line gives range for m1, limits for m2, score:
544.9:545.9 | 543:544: 68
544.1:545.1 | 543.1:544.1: 76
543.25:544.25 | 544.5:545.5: 74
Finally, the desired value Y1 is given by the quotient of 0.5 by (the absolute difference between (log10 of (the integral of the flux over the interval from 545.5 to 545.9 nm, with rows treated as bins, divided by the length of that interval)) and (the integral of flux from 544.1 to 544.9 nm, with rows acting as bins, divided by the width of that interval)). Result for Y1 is 0.064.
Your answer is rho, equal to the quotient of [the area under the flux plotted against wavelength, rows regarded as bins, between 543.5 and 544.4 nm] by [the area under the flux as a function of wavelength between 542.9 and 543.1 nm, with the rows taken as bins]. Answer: 4.6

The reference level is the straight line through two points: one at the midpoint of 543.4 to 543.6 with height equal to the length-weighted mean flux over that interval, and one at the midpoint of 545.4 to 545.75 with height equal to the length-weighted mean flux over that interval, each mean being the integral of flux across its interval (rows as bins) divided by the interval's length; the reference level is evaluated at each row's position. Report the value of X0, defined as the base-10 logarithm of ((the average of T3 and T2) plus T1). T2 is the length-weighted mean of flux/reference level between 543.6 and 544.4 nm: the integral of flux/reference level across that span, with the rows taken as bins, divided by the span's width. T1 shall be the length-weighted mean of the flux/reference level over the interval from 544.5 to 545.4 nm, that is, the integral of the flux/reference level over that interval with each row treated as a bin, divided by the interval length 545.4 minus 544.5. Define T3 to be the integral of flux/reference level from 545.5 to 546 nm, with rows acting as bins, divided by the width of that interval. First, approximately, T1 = 1.02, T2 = 1.09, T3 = 1.01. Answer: 0.317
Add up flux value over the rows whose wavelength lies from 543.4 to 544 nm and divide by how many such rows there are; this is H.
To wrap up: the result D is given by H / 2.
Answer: 4.31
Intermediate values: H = 8.6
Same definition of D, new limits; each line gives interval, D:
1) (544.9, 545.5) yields 3.89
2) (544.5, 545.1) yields 4.12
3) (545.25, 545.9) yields 3.84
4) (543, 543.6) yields 4.22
